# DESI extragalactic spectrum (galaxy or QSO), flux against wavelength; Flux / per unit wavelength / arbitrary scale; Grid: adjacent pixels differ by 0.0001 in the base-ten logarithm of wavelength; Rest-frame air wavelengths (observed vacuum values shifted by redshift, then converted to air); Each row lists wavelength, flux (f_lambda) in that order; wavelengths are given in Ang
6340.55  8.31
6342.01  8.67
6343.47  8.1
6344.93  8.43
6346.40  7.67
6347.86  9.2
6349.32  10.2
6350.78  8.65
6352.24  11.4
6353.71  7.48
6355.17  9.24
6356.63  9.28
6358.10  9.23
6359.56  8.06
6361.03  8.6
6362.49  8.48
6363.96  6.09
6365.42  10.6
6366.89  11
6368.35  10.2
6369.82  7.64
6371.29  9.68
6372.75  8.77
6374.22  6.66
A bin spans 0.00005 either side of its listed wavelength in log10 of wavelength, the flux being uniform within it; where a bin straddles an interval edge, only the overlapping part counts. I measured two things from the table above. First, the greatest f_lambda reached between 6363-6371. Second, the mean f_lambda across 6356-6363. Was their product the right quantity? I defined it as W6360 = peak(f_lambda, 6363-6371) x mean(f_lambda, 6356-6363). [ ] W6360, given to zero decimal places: 96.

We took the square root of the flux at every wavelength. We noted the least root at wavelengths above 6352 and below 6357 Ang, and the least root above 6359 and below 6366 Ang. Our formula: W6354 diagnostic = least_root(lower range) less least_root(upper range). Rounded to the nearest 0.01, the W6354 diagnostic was 0.27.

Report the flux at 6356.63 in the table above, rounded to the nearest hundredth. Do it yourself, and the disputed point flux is 9.28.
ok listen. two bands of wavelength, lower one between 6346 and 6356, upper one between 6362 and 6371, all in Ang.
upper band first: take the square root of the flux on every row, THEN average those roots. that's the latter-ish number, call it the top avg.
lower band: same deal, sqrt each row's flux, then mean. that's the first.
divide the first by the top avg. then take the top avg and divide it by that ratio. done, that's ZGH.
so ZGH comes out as 2.96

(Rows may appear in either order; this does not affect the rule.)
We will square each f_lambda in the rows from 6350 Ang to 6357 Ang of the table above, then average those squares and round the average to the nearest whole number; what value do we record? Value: 86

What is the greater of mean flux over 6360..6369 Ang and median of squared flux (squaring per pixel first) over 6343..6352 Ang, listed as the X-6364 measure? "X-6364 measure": 73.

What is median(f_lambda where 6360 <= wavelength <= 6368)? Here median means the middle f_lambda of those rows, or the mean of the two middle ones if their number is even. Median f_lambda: 8.6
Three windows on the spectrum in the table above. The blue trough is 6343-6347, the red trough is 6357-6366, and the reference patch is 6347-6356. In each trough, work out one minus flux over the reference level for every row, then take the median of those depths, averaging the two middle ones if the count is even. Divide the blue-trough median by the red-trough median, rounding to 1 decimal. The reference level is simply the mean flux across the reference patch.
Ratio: 1.5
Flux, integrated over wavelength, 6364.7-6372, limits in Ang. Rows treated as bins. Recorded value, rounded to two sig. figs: 72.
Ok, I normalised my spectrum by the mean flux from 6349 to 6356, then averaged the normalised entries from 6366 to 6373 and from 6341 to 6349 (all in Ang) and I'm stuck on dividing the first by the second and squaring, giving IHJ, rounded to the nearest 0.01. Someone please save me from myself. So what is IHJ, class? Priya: 1.26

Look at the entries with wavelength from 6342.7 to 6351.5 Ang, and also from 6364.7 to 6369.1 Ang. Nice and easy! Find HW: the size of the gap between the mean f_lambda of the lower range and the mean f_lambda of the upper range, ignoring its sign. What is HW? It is 1.9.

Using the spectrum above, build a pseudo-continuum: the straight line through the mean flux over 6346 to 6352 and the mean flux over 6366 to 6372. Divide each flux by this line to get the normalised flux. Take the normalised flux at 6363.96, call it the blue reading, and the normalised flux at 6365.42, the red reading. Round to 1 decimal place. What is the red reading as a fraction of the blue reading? 1.7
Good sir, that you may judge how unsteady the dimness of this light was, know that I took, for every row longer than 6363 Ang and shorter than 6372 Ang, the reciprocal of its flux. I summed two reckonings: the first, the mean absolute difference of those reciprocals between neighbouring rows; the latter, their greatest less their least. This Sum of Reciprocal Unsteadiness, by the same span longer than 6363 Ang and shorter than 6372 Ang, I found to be 0.101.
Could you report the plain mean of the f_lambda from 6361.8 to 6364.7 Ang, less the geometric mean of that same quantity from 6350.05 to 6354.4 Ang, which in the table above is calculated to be -1.8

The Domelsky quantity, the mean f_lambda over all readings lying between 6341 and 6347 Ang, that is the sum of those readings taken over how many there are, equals 8.2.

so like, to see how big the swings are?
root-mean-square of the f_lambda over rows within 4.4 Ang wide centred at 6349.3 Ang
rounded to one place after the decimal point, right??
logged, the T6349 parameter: 9.4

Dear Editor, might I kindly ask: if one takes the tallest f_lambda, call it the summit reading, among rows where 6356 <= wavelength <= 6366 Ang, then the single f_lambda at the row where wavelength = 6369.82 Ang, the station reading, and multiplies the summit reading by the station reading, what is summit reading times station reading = 81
